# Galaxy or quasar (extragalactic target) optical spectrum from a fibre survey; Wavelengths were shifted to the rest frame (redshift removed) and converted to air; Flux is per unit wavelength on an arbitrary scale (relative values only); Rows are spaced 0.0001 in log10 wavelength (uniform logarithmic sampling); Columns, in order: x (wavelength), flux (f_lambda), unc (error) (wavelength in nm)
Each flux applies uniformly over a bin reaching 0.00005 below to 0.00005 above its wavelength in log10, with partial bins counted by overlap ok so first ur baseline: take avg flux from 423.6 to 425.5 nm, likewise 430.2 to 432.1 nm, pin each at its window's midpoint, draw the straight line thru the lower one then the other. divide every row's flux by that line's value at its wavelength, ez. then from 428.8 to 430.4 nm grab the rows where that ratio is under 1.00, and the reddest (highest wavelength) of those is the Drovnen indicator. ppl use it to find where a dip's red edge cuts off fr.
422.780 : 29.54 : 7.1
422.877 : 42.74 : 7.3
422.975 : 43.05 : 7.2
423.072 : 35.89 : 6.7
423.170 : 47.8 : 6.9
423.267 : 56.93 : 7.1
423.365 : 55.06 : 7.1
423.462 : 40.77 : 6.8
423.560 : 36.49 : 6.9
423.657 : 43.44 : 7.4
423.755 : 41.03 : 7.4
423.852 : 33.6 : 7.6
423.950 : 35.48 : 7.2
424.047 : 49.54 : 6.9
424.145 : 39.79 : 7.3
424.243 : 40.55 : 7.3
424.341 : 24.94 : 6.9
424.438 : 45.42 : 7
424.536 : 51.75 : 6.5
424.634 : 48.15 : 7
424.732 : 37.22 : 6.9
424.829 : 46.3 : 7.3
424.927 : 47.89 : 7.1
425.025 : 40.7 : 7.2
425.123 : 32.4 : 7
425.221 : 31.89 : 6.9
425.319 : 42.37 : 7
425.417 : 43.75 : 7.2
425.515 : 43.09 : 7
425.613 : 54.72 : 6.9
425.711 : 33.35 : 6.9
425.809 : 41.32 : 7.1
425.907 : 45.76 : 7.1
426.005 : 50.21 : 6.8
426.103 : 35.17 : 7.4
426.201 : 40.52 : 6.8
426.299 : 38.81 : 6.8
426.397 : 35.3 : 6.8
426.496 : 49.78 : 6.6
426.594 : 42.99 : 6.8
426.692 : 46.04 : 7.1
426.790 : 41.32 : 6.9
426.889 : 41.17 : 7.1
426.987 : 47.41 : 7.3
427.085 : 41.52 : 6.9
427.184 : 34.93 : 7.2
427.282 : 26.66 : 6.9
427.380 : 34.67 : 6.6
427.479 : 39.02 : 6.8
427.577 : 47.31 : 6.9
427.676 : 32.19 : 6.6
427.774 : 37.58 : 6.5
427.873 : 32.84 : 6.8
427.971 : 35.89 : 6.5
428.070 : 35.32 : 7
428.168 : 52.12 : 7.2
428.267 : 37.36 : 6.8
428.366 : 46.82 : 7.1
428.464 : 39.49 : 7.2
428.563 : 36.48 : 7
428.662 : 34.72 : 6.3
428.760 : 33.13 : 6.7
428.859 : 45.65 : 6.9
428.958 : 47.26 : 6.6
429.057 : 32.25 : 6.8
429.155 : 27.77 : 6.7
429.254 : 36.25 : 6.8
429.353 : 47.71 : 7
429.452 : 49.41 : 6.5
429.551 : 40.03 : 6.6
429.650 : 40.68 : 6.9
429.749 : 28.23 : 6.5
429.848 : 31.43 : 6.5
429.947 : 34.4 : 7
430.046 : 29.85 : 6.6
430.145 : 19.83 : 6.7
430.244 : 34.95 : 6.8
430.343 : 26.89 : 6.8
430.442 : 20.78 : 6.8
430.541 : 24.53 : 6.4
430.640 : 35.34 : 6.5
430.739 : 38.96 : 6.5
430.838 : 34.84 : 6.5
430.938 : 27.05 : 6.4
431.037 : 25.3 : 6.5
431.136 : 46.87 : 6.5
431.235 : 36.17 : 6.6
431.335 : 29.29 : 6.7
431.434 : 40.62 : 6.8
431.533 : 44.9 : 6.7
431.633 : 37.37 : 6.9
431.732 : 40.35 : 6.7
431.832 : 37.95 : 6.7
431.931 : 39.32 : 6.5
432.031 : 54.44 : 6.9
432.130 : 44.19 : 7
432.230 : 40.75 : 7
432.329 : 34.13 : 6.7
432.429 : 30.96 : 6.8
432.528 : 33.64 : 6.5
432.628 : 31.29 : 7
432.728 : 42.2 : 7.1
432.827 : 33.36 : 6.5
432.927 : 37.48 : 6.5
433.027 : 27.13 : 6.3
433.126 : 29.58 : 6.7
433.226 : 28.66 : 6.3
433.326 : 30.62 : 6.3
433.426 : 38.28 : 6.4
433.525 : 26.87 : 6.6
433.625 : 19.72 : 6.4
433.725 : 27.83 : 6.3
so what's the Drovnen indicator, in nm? 430.343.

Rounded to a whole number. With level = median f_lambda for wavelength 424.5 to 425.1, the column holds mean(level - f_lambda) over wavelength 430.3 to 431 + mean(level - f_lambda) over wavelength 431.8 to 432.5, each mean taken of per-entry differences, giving 24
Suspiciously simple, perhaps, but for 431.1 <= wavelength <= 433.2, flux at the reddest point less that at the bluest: -17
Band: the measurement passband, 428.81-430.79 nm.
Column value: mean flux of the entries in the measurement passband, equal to 34.6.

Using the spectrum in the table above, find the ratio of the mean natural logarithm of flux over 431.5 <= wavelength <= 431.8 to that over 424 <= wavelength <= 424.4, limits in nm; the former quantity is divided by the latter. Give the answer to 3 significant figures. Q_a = 1.02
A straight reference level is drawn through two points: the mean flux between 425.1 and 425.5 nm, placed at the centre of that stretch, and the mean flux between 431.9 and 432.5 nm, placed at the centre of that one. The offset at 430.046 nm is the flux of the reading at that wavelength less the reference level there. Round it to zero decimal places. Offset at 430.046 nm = -10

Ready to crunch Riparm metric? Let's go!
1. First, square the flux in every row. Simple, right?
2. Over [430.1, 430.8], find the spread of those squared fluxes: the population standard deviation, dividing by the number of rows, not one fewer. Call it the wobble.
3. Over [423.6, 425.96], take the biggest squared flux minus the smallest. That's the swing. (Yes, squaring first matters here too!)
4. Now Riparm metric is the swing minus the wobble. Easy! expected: 1958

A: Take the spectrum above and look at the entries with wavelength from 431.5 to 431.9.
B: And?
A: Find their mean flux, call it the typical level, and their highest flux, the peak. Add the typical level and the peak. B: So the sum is 85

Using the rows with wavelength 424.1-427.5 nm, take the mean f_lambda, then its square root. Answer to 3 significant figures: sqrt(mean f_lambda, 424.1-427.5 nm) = 6.41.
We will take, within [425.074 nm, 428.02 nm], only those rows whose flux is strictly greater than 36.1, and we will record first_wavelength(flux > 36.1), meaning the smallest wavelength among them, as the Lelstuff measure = 425.319 nm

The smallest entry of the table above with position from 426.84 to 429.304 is 26.66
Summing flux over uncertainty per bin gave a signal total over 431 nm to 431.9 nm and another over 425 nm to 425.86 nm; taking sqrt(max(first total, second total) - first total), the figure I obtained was 1.0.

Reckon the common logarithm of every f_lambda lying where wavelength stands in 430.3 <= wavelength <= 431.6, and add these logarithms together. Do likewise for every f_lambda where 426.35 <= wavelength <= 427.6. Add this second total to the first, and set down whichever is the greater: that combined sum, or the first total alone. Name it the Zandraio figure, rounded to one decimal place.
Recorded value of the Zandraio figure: 40.5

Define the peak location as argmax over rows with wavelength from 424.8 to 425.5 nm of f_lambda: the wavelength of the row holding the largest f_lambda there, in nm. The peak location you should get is 424.927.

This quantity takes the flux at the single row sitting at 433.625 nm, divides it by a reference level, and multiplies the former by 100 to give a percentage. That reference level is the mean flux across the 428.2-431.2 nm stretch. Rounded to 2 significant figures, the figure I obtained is 56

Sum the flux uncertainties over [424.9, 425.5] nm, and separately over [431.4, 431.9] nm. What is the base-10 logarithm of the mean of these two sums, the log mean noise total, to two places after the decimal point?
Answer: 1.58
